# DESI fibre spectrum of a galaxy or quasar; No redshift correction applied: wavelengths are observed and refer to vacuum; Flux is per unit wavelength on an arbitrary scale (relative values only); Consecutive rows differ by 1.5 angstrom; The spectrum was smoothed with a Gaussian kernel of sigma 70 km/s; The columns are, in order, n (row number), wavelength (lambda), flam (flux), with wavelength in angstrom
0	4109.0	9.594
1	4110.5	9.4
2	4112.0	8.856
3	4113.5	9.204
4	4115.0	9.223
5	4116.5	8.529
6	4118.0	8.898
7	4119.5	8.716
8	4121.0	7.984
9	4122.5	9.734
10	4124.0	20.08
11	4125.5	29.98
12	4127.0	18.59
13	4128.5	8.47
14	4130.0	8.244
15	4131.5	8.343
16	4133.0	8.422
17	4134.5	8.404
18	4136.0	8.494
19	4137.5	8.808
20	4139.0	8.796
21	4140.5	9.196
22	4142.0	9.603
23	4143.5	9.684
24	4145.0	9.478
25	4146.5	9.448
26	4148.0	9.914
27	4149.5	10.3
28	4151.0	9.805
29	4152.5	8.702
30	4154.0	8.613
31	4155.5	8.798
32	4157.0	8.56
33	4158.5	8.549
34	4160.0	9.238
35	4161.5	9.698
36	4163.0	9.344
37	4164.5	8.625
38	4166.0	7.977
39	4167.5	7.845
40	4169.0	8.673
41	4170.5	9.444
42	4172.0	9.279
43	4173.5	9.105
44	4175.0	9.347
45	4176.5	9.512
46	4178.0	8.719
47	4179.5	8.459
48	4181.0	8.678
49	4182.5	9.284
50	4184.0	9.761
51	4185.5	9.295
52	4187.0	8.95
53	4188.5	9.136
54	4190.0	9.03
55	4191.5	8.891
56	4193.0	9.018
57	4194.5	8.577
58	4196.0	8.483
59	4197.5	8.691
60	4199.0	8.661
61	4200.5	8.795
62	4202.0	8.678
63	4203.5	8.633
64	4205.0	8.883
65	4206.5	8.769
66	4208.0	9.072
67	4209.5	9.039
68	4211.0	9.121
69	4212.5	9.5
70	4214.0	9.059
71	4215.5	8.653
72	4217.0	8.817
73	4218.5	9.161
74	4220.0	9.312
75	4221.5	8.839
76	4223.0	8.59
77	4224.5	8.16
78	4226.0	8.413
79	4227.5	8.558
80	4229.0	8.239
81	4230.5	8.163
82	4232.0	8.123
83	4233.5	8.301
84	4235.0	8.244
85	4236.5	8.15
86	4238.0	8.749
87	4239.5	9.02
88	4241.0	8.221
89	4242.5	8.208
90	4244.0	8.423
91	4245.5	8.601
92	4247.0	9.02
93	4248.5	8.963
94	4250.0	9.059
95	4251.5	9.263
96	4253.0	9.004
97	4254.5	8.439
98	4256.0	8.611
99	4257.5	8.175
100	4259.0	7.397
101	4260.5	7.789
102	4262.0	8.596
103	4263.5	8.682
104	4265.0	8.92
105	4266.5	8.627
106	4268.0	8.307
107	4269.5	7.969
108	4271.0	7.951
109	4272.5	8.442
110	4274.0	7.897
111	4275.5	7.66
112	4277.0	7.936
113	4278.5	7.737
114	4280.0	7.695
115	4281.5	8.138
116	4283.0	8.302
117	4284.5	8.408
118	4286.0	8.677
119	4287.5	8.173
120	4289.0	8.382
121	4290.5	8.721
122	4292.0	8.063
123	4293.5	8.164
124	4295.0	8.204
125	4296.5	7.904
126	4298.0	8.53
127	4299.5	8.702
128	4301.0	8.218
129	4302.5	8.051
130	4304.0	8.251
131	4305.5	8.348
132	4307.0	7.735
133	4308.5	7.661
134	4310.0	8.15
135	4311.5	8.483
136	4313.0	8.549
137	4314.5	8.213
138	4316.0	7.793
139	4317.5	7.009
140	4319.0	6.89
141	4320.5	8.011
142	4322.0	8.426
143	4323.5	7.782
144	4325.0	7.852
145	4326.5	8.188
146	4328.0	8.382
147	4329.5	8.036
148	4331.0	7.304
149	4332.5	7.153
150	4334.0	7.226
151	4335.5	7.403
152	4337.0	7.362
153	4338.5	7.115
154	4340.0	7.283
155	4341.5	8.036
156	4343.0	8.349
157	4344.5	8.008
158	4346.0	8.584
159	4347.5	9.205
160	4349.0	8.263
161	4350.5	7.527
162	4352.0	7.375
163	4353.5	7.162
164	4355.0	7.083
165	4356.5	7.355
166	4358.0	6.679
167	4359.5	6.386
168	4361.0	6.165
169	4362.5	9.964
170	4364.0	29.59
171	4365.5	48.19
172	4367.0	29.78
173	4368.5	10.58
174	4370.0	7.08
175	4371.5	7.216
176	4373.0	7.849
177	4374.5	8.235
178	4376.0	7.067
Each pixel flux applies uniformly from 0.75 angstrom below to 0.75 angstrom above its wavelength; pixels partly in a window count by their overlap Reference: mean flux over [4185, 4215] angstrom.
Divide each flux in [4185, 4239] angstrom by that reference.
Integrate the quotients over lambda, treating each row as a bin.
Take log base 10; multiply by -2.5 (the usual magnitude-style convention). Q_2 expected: -4.3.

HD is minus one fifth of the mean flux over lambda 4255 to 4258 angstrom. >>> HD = -1.68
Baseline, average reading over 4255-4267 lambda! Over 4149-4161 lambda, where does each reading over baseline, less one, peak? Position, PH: 4149.5 angstrom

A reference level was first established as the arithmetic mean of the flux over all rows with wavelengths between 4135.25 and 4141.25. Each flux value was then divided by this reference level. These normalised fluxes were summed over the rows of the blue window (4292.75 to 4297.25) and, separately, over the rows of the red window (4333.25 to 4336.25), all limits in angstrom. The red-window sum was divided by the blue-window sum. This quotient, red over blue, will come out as 0.6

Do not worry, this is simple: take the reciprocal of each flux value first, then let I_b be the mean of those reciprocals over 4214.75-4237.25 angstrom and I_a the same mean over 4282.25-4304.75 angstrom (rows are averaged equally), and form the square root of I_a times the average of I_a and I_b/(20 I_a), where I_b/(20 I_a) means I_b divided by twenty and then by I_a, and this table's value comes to 0.101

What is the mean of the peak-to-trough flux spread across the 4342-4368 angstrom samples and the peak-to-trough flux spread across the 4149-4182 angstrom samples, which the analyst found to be 22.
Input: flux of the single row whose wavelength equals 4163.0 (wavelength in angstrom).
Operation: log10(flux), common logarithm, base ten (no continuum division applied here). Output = 0.97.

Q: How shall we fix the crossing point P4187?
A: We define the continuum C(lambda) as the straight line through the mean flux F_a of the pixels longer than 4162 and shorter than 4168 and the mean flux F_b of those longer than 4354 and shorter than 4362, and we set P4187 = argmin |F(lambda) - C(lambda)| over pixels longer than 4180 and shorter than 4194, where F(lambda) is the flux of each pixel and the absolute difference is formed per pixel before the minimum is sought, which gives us 4181.0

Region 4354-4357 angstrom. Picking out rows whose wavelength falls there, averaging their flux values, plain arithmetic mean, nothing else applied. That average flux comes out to 7.2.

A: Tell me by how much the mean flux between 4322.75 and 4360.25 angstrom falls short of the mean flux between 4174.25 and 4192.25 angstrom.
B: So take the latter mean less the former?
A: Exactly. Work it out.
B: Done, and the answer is 1.4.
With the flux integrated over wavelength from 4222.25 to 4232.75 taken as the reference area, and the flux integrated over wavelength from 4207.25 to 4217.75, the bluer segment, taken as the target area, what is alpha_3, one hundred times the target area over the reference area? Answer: 109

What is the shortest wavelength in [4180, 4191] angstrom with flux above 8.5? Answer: 4181.0 angstrom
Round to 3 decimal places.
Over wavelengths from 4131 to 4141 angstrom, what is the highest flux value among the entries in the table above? 9.196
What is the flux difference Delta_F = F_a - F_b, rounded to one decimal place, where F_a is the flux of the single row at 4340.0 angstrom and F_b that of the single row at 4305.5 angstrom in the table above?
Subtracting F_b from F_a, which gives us -1.1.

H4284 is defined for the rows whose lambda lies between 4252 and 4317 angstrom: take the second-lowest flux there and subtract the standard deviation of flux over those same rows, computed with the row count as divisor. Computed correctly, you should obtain 7.29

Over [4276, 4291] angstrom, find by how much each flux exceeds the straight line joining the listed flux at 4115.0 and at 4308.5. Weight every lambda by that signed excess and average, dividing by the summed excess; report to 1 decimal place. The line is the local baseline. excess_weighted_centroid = 4287.5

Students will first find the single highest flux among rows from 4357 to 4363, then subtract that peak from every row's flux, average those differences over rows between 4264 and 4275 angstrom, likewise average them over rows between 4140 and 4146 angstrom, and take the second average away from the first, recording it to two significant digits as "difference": -1.2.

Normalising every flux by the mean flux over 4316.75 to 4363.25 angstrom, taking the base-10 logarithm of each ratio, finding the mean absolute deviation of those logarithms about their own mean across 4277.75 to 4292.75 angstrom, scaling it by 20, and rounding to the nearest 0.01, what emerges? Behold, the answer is 0.28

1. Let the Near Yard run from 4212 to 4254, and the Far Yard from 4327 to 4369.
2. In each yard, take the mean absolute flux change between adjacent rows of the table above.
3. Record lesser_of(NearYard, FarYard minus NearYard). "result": 0.26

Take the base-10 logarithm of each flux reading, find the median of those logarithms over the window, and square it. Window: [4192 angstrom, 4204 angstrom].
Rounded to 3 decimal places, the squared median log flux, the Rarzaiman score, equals 0.880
